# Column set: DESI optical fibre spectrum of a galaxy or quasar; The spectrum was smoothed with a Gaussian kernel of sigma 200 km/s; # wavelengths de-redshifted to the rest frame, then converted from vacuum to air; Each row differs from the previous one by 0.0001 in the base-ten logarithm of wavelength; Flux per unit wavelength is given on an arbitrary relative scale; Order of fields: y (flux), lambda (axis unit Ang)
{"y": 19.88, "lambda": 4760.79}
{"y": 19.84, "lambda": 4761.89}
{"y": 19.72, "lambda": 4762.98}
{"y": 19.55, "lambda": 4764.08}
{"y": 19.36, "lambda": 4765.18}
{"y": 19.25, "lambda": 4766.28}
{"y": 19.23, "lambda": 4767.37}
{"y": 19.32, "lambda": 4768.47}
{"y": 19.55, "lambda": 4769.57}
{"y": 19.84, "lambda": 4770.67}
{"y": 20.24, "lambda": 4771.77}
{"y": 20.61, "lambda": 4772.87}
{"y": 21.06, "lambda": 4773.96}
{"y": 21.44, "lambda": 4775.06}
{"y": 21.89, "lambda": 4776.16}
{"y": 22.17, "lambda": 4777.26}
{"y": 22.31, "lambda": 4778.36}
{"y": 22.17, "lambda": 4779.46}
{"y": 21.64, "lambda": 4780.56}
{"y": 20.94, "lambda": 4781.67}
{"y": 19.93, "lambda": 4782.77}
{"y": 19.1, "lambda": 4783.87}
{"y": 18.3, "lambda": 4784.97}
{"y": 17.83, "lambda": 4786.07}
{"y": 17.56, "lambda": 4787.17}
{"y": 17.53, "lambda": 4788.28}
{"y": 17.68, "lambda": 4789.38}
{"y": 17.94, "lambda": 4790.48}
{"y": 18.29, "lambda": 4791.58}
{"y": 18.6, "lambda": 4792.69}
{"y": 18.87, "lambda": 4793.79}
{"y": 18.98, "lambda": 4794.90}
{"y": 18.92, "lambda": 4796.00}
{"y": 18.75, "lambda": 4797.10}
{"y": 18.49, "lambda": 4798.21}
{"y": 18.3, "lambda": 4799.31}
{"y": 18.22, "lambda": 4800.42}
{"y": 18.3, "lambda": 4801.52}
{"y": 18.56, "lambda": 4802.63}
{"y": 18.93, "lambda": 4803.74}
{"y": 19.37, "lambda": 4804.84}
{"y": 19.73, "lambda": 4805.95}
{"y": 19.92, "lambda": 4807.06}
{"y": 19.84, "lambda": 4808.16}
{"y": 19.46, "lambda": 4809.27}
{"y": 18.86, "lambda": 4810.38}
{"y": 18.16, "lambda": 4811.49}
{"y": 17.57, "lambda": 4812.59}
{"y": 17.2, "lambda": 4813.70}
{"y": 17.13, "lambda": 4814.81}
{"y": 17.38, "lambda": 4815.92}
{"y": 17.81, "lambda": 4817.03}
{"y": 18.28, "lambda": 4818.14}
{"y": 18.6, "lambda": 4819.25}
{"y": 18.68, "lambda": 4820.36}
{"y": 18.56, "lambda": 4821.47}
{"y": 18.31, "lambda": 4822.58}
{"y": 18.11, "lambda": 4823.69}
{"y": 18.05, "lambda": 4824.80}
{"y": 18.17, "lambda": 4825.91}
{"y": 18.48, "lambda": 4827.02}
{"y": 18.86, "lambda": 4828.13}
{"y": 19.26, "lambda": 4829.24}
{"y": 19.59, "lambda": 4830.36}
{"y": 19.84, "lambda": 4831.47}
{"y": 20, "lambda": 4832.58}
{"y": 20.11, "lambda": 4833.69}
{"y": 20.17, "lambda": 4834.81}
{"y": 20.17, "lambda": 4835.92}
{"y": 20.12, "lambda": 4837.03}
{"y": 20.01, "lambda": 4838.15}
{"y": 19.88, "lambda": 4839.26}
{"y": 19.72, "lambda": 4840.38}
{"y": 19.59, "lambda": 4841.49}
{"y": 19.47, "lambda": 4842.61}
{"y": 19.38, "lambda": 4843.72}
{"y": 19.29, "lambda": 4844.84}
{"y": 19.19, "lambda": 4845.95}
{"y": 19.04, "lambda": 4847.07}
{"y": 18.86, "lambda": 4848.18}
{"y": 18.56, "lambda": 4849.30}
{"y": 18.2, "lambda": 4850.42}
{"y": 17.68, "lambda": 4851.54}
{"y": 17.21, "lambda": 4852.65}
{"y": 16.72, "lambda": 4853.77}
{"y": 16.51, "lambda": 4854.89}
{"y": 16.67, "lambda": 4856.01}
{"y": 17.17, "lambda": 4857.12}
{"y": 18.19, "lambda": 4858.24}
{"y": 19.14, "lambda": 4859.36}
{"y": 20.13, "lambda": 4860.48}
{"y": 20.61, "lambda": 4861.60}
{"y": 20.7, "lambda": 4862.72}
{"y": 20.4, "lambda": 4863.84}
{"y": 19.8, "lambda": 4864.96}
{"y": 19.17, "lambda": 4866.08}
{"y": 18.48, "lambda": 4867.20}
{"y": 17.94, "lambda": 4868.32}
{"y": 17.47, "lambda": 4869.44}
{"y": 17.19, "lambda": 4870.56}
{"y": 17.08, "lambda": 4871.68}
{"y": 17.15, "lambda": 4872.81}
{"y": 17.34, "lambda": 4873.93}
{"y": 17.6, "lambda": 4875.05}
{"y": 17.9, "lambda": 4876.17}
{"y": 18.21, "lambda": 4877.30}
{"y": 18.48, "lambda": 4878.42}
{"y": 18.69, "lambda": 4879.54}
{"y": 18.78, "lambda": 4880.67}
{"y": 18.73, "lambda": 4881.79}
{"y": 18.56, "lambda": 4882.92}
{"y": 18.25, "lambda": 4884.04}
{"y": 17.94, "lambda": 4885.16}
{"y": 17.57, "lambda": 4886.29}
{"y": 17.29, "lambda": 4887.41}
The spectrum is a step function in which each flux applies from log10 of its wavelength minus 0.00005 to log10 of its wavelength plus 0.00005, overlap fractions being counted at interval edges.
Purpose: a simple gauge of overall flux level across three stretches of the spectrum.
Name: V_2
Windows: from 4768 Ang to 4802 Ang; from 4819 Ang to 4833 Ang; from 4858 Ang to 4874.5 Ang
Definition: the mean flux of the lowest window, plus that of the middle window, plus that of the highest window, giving 57.0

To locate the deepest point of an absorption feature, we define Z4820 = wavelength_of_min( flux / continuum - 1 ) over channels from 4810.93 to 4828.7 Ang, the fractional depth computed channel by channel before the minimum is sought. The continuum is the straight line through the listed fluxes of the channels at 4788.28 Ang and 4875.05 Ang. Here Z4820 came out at 4814.81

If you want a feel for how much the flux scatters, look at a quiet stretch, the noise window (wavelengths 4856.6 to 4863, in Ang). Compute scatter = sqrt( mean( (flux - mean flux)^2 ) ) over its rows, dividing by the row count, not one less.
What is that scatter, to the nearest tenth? 1.3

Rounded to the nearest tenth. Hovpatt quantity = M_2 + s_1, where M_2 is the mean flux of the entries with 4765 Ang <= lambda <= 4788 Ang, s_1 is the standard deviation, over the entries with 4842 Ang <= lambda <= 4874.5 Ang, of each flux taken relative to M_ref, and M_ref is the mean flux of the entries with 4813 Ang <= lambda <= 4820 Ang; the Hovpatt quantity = 21.4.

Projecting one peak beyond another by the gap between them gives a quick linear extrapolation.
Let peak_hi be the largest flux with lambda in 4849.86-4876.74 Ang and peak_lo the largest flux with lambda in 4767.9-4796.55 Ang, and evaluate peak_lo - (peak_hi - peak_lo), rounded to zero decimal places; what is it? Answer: 24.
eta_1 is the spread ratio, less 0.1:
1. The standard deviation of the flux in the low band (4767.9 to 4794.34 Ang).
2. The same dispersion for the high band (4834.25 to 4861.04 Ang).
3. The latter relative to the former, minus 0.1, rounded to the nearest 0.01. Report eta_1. 0.65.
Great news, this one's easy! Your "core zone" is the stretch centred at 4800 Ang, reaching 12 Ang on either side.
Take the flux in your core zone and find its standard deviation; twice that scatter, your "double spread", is 1.3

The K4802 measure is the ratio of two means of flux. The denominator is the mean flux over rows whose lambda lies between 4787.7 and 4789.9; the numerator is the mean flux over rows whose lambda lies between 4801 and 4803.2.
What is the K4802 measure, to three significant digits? 1.05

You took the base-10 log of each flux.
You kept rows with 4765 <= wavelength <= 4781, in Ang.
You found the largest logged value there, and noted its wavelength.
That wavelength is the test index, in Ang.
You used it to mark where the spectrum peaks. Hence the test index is 4778.36 Ang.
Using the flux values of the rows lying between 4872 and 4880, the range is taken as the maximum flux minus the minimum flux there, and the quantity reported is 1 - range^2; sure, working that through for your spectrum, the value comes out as -1.4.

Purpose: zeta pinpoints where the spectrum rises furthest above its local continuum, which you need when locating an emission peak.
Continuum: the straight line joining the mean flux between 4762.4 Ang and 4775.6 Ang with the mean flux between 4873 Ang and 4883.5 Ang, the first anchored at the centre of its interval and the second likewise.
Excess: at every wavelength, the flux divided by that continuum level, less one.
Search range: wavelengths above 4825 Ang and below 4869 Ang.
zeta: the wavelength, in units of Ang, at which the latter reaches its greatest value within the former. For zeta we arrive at 4862.72 Ang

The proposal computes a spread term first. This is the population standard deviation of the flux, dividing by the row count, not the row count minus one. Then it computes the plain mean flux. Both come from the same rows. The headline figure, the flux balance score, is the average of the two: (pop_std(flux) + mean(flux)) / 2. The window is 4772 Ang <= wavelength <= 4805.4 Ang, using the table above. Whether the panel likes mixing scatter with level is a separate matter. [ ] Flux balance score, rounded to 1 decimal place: 10.5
